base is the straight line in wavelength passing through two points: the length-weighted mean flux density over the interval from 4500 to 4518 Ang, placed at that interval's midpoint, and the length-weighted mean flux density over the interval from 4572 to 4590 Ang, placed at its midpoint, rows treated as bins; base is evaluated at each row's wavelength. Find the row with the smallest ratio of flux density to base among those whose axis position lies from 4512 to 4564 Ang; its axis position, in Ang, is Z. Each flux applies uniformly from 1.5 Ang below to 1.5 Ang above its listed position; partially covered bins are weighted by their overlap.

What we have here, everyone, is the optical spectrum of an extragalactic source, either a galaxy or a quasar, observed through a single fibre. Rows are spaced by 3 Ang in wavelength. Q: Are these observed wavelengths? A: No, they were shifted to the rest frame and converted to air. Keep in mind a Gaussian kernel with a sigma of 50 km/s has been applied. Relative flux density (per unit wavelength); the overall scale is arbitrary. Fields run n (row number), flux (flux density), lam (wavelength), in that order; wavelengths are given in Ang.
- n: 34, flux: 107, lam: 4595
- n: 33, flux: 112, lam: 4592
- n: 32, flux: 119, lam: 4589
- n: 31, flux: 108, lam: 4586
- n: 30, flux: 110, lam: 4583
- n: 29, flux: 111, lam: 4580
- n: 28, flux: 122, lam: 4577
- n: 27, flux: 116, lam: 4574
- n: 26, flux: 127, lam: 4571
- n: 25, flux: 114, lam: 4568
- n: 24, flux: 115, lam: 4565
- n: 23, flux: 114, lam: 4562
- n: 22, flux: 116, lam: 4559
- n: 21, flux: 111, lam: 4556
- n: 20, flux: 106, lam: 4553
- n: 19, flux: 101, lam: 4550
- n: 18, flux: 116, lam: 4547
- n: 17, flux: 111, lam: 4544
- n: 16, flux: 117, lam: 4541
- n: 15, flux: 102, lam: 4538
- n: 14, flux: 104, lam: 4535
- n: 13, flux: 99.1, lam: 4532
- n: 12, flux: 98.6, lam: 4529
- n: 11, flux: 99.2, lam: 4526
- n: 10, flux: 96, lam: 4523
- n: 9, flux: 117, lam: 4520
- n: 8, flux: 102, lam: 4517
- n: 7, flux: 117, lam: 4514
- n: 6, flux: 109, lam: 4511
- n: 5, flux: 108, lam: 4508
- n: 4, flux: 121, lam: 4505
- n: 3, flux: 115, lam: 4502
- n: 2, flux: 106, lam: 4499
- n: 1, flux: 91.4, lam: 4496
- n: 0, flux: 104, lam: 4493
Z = 4523 Ang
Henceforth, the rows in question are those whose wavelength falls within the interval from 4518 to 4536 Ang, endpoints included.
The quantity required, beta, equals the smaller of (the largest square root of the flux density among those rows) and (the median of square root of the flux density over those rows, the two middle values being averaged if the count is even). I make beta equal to 9.96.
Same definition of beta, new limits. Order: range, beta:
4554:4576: 10.72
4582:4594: 10.54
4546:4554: 10.30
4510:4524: 10.44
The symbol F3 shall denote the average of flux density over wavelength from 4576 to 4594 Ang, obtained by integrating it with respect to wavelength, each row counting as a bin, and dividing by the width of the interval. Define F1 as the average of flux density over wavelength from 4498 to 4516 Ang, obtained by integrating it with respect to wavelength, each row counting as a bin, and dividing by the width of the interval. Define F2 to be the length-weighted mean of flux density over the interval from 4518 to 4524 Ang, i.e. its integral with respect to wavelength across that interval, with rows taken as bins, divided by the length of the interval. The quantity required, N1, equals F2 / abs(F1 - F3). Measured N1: 154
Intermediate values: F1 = 113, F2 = 107.0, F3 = 113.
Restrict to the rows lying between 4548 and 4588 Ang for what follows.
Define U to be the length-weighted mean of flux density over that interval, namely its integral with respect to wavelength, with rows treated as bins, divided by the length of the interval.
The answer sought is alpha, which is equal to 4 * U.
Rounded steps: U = 113.3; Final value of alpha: 453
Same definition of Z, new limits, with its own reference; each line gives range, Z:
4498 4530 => 4523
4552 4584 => 4553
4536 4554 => 4550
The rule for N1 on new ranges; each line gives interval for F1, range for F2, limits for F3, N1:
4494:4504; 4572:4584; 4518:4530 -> 54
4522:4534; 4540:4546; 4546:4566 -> 9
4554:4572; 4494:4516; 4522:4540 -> 7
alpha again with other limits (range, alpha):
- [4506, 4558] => 428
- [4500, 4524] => 443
